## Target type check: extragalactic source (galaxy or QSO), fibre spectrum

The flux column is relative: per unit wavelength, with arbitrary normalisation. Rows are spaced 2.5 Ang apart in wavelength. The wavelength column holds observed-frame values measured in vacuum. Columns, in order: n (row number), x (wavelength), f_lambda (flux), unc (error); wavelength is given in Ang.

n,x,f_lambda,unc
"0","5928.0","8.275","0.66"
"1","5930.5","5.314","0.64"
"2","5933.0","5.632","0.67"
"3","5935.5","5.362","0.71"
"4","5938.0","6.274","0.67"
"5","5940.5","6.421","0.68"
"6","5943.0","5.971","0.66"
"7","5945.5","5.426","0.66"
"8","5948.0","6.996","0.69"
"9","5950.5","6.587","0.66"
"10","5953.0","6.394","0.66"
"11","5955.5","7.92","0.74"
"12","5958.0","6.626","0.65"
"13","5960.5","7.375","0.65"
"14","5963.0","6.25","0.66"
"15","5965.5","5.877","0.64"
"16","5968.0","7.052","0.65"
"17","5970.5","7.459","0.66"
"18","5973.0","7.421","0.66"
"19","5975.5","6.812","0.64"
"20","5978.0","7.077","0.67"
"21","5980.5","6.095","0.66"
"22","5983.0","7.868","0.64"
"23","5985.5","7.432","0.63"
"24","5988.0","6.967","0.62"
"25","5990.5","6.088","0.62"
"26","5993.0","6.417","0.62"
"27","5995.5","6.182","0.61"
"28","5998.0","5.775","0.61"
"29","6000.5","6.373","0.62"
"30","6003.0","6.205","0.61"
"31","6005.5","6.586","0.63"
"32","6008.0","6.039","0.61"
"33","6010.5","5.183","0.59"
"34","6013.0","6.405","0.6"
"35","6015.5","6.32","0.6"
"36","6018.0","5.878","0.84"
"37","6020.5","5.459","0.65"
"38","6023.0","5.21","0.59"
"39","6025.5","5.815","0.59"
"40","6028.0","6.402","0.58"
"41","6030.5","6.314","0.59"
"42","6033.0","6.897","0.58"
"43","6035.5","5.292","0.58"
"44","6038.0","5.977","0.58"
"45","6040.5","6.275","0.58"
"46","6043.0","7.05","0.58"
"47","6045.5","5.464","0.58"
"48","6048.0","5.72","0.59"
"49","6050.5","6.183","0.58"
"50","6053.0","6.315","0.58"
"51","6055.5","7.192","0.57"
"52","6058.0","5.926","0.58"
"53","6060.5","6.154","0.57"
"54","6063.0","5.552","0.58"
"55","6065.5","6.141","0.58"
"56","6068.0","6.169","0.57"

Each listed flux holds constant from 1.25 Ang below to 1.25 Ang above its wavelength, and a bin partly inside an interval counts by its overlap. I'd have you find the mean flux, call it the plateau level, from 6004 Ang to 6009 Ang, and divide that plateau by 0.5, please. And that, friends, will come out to 12.6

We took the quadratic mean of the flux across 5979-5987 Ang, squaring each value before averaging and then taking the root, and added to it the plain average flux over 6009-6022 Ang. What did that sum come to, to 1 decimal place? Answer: 13.0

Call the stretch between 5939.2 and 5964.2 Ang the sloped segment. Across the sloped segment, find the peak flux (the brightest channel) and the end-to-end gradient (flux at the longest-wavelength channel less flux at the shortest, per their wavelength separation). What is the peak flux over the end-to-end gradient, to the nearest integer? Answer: -1042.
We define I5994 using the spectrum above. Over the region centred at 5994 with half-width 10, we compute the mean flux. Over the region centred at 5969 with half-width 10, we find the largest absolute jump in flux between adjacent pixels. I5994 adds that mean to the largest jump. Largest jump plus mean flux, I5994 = 7.6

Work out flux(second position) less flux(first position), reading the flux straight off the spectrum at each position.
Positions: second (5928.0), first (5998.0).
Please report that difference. 2.5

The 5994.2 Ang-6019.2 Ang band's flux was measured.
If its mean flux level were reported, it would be 6.1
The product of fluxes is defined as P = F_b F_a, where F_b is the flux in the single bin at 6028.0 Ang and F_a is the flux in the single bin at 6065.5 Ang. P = 39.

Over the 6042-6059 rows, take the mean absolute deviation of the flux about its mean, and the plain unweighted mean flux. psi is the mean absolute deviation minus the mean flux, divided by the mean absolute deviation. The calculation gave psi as -11.4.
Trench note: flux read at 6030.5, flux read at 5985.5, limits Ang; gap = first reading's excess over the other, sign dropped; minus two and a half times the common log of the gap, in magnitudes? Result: -0.12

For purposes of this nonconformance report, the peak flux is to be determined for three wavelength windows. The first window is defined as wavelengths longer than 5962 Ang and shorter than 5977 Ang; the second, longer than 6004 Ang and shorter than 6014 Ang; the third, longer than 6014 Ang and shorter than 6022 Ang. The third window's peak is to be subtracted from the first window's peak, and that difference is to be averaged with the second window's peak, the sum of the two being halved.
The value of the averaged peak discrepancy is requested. 3.86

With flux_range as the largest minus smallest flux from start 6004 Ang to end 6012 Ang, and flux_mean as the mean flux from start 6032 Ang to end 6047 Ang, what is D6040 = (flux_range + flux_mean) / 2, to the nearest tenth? 3.8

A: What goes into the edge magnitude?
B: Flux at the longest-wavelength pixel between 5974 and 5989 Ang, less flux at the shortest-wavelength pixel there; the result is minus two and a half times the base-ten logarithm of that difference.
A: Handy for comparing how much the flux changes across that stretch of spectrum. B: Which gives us 2.0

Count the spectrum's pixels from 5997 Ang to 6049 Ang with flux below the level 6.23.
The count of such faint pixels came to 12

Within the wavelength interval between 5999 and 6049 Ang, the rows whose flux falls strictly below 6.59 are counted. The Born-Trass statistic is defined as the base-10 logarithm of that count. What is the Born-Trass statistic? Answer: 1.26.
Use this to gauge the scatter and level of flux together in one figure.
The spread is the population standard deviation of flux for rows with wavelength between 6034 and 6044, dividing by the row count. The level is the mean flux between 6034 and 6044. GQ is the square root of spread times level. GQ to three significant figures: 1.97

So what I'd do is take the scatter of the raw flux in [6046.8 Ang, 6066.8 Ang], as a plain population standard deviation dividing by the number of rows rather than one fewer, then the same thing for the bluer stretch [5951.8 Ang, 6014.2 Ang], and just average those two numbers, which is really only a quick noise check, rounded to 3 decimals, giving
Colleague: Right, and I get 0.567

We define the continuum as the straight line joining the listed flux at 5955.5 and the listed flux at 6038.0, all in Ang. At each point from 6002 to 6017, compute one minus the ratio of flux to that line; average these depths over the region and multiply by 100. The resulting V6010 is 8.0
